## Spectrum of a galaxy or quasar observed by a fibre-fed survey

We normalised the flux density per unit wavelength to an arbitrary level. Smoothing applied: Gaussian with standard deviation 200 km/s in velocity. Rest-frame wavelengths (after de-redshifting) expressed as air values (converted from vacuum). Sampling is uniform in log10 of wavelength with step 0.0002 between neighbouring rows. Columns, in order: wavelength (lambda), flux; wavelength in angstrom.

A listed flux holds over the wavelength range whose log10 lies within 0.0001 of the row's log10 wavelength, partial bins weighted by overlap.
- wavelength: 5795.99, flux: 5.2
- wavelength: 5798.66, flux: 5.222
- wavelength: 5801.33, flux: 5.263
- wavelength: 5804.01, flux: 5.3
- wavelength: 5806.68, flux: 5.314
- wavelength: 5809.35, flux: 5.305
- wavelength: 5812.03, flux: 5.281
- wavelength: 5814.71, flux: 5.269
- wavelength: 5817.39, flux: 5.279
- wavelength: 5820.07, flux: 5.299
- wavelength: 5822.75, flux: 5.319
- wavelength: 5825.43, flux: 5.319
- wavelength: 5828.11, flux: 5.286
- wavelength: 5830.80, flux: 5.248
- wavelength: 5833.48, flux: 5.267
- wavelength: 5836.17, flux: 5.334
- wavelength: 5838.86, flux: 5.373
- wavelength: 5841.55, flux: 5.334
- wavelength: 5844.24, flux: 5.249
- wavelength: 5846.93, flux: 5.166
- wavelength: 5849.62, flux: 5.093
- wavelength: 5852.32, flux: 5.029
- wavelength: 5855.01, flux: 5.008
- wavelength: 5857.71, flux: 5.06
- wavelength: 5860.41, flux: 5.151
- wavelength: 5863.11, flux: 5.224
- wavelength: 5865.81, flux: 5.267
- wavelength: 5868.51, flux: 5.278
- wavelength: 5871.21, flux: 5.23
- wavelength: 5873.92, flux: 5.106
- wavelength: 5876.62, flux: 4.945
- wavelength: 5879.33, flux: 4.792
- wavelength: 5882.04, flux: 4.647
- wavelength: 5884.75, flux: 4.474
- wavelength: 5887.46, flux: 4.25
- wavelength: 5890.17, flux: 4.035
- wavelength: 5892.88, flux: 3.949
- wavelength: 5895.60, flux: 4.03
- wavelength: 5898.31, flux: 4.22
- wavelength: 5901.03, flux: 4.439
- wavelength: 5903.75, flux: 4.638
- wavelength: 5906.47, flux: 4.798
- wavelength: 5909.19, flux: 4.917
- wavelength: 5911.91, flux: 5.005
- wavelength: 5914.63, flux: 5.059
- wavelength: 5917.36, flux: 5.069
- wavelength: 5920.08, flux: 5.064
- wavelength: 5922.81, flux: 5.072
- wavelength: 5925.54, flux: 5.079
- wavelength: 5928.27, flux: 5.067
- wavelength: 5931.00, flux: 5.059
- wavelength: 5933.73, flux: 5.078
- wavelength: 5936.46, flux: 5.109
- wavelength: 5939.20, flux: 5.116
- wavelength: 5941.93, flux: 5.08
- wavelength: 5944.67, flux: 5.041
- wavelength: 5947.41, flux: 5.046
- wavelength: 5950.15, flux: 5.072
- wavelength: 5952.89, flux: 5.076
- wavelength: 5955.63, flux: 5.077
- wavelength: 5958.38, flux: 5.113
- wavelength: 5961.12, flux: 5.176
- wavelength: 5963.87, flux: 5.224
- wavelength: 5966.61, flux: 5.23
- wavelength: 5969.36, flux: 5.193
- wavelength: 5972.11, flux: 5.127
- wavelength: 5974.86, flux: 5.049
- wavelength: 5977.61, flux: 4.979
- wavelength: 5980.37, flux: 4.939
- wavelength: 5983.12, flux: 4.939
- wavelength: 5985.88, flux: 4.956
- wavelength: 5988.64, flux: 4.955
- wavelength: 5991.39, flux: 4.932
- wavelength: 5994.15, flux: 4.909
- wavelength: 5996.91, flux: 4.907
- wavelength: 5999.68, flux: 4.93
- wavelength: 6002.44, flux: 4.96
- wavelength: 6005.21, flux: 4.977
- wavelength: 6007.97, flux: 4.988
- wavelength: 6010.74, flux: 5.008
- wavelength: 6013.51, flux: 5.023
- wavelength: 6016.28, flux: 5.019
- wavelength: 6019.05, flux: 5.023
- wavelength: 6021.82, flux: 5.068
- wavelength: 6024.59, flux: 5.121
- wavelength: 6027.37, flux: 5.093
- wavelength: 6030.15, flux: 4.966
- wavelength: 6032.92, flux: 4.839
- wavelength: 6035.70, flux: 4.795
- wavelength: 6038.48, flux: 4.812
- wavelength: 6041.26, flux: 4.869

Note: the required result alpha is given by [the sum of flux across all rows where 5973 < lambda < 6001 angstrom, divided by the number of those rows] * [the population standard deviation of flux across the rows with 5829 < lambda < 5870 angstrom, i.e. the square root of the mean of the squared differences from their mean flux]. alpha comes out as 0.6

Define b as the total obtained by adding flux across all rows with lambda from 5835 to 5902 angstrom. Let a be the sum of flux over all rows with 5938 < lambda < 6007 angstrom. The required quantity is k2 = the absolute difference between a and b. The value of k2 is 4.3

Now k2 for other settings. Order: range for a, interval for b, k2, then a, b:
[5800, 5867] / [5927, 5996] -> 4.5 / 131.0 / 127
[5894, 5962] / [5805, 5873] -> 7.5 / 123.5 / 131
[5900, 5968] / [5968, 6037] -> 1.0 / 125.7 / 125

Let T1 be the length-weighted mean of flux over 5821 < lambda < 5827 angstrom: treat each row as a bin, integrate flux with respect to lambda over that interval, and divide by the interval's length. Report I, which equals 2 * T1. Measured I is 10.6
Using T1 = 5.32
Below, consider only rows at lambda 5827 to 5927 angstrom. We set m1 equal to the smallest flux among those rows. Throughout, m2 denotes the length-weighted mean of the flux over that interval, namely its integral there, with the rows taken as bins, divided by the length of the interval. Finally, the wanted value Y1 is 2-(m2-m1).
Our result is 1.0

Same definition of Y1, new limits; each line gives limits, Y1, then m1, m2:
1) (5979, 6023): 1.9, 4.907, 4.97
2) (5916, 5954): 2.0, 5.041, 5.07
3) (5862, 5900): 1.3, 3.949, 4.67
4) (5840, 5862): 1.9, 5.008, 5.14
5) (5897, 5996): 1.2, 4.22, 5.00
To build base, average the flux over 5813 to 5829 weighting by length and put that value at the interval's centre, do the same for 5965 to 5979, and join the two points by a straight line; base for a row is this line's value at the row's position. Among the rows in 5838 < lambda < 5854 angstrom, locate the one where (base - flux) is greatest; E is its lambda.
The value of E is 5852.32 angstrom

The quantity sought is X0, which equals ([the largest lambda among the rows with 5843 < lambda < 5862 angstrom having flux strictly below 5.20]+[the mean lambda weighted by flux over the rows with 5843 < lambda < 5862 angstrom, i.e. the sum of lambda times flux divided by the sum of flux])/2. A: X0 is 5856.3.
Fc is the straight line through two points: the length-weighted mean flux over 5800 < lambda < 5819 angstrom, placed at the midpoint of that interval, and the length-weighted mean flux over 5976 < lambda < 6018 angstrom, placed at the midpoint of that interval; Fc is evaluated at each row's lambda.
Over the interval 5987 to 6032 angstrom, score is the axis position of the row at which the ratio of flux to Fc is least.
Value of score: 5994.15 angstrom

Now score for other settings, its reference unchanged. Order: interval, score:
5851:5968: 5892.88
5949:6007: 5994.15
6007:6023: 6007.97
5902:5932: 5903.75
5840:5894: 5892.88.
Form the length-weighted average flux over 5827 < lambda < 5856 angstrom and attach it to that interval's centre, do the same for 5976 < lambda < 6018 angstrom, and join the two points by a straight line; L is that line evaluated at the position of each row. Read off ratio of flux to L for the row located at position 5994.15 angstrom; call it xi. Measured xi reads 0.99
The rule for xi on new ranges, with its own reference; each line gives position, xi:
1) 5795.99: 0.98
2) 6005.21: 1.01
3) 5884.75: 0.87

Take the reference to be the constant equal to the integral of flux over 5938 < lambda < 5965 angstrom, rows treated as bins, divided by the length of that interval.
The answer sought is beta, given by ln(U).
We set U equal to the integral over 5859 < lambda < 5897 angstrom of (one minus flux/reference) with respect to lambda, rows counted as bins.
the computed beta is 1.0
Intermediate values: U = 2.7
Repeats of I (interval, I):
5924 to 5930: 10.1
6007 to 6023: 10.0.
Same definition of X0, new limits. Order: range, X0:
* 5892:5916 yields 5909.5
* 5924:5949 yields 5941.9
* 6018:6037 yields 6031.5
